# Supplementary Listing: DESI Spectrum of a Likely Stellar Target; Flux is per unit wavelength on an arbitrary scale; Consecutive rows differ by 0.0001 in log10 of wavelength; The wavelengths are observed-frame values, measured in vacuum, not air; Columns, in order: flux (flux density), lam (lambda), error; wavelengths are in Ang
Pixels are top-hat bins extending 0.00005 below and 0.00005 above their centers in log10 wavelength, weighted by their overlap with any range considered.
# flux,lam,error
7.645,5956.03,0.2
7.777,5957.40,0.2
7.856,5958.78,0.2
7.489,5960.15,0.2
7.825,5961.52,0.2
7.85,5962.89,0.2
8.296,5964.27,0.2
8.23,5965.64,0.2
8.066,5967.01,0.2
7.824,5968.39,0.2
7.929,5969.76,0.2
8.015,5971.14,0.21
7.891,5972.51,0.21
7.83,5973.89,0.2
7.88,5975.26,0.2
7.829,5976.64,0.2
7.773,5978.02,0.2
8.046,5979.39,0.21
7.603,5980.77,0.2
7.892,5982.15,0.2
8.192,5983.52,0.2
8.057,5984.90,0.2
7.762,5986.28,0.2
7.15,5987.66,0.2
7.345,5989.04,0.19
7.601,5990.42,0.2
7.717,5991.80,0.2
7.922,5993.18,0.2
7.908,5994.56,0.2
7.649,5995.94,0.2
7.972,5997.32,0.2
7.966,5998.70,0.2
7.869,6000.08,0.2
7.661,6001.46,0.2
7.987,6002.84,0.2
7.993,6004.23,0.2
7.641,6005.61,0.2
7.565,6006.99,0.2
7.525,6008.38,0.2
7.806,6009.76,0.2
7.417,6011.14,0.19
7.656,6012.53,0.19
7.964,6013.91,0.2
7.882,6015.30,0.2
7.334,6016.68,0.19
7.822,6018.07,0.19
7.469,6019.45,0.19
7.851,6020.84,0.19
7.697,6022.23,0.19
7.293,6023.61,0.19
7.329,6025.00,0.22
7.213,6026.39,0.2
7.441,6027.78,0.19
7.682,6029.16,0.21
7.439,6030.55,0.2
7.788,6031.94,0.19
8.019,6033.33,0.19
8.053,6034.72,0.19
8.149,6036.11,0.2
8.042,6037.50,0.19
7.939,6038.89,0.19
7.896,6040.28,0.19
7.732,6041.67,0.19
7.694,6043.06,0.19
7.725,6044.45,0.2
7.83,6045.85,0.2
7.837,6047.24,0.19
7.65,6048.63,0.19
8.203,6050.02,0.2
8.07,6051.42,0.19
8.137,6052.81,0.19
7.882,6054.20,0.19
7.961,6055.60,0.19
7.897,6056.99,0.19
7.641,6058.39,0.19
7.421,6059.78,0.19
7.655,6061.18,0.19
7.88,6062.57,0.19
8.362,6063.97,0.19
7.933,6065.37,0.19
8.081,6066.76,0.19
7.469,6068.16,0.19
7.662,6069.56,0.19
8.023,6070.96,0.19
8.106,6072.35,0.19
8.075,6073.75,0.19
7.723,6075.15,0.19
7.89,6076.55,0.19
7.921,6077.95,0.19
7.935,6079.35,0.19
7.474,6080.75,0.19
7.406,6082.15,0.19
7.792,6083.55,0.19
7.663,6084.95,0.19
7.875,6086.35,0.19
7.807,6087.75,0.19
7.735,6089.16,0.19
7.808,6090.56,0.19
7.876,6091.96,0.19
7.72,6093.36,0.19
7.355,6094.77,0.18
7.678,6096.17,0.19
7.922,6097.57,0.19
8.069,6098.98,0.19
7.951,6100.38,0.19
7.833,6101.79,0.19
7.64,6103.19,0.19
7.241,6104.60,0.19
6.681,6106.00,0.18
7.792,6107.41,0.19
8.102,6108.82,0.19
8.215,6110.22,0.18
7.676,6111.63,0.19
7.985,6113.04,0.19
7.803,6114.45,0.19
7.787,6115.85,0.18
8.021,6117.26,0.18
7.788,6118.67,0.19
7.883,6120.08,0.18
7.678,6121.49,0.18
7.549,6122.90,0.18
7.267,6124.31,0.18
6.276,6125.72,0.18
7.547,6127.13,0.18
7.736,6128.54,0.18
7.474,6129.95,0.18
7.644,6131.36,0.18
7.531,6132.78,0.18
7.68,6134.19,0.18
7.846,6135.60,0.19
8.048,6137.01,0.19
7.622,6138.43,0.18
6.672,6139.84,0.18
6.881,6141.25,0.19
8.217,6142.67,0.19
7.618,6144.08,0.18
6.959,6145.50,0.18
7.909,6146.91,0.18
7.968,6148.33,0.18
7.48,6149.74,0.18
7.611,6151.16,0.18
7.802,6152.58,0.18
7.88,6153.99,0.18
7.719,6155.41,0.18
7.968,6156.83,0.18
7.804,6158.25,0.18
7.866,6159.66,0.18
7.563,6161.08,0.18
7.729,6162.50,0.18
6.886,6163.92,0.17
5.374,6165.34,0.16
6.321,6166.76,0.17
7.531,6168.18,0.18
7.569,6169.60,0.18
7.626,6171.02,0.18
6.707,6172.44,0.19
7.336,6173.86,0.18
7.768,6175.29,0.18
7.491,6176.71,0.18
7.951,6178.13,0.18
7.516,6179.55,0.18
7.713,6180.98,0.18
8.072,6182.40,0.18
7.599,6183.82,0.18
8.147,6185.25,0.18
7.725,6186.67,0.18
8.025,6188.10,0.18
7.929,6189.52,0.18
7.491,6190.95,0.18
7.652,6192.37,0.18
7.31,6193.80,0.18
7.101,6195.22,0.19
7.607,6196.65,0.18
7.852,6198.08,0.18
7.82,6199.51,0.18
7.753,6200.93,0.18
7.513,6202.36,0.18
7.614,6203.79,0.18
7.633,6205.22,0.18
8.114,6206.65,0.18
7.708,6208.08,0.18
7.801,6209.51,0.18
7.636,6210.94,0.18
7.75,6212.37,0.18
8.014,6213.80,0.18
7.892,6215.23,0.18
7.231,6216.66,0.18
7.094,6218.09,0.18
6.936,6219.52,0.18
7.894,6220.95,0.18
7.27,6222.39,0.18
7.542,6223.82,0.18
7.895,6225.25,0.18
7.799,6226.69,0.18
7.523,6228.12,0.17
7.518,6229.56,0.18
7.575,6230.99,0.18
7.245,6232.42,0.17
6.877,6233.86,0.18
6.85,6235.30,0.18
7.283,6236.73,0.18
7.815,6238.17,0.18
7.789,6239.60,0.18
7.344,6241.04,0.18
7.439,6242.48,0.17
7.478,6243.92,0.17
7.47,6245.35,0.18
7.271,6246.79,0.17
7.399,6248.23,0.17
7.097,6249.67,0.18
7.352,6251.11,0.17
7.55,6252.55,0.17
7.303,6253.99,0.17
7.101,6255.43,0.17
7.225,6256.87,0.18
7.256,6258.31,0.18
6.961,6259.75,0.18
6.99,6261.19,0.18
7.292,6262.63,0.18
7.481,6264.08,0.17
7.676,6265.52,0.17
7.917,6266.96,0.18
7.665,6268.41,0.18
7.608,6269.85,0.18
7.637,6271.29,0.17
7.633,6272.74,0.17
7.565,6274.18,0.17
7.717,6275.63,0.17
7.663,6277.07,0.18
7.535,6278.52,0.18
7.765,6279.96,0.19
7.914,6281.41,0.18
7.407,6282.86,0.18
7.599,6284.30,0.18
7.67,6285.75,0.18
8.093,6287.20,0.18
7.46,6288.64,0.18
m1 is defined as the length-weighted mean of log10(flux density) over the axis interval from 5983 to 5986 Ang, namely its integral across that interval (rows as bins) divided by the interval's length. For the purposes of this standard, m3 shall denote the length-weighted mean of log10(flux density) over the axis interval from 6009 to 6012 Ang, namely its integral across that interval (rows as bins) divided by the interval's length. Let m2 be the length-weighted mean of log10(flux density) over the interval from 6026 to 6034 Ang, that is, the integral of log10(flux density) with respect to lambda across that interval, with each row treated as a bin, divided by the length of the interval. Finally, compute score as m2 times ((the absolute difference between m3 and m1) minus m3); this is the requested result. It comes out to -0.756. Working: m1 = 0.906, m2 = 0.881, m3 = 0.882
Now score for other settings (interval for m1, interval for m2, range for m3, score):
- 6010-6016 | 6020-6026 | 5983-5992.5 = -0.770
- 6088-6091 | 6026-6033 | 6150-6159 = -0.781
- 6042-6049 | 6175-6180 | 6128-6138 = -0.783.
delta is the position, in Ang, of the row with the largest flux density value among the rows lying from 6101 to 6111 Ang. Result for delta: 6110.22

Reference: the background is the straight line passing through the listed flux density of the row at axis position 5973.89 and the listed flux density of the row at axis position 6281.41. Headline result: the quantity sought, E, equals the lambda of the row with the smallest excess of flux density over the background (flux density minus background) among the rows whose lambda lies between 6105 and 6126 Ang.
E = 6125.72 Ang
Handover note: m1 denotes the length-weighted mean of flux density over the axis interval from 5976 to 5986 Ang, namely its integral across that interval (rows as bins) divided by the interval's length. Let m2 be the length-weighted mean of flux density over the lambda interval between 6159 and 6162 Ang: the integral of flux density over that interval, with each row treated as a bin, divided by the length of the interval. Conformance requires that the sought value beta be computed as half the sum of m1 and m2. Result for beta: 7.81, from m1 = 7.91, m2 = 7.71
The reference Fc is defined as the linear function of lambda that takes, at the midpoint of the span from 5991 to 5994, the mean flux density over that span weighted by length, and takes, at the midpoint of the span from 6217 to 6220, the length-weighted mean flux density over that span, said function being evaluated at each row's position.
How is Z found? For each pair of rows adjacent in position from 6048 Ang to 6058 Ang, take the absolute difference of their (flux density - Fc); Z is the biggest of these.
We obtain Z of 0.56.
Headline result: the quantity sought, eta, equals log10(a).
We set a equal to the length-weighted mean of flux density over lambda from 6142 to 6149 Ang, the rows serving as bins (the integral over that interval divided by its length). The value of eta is 0.888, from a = 7.73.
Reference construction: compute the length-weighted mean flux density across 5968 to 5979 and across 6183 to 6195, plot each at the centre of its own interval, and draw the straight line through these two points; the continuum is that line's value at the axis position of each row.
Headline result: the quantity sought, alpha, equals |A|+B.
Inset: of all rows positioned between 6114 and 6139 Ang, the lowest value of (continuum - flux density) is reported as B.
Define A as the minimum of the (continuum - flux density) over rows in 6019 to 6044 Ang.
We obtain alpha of 0.02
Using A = -0.32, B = -0.293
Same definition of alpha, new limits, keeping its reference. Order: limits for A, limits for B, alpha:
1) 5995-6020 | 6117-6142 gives -0.16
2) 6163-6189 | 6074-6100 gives 0.14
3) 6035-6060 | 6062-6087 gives -0.17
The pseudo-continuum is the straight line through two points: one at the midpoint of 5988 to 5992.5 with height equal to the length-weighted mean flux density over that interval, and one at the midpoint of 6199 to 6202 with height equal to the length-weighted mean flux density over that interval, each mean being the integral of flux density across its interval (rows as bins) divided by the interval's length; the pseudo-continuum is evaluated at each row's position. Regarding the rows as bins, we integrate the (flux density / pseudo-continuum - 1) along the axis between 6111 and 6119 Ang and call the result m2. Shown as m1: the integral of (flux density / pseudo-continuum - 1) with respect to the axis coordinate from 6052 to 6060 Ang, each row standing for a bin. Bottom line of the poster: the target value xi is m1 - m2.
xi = 0.1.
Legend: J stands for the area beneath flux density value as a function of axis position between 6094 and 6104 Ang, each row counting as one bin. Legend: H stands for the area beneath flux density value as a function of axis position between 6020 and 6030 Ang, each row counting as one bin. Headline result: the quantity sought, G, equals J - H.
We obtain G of 2.7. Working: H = 75.0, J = 77.7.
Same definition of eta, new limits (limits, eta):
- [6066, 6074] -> 0.898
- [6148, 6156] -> 0.888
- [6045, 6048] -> 0.893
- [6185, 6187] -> 0.900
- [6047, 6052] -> 0.900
